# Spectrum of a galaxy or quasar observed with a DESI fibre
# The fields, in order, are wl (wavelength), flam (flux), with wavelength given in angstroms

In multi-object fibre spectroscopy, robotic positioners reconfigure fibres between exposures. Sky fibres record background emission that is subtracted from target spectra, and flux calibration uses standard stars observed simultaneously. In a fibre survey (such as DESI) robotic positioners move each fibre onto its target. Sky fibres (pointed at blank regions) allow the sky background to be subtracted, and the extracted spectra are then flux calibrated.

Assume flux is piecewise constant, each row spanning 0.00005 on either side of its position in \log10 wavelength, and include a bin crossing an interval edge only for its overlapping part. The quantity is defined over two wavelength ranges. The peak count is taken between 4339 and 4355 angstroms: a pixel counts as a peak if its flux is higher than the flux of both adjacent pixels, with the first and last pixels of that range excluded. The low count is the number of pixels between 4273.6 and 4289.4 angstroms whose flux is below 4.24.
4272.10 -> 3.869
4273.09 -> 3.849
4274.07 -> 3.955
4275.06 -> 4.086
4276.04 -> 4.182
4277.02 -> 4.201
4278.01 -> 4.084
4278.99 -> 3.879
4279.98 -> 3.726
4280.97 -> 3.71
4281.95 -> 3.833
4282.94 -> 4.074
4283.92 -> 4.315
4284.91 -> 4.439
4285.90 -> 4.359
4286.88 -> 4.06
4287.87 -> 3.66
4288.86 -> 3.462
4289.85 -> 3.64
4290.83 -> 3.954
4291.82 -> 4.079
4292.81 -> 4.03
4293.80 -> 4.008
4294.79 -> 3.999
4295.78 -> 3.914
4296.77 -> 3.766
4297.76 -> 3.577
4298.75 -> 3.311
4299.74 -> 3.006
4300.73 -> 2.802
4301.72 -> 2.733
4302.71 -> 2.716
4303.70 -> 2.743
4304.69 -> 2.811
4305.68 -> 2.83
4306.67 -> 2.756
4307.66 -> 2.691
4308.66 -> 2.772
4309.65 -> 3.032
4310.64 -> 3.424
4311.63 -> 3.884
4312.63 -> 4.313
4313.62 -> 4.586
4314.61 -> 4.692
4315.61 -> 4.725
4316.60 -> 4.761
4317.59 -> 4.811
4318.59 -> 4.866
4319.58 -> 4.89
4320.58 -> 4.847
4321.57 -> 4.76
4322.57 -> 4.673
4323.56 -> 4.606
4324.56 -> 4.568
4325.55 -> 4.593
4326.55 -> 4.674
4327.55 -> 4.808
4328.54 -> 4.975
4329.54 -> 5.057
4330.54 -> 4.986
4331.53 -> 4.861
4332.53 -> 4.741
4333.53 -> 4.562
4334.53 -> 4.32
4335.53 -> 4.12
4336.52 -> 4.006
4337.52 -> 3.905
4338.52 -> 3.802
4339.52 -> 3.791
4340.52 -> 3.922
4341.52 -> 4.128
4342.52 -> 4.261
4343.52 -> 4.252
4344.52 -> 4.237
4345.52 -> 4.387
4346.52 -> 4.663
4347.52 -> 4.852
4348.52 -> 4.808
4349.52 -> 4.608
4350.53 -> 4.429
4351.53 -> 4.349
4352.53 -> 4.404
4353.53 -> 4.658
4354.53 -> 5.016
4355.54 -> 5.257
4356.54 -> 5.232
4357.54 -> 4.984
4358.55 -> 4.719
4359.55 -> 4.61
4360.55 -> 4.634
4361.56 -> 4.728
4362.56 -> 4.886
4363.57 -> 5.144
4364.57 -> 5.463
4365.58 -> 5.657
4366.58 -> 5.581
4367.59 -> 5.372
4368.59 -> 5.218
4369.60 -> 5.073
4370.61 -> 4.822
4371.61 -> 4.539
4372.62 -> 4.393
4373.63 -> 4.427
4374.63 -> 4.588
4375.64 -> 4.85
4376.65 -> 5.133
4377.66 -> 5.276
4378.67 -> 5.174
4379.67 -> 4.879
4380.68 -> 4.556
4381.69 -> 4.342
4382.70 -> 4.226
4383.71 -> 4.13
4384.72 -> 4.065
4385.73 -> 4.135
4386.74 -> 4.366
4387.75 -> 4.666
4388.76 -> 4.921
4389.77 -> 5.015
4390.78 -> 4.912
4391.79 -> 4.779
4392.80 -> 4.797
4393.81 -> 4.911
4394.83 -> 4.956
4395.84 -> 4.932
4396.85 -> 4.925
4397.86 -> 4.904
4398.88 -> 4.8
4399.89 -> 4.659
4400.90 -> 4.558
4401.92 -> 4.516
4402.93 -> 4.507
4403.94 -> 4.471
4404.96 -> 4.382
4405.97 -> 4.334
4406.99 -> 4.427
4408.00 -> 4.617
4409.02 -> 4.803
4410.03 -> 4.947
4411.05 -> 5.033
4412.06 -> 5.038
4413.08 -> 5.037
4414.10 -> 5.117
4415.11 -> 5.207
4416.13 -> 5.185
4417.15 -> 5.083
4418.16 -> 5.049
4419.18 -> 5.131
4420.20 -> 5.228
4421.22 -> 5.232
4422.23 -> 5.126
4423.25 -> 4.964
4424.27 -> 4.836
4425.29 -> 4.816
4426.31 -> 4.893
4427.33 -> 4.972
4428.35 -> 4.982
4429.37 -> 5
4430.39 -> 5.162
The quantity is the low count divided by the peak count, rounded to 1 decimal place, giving 6.5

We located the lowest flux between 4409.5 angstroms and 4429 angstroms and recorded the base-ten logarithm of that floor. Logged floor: 0.68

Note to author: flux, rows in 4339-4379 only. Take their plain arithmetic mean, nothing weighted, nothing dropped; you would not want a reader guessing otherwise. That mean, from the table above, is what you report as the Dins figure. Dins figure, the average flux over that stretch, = 4.76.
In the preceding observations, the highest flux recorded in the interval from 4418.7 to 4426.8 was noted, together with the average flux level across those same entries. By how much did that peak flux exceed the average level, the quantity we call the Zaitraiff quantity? 0.20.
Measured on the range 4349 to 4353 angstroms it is 0.16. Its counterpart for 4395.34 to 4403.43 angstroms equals 0.21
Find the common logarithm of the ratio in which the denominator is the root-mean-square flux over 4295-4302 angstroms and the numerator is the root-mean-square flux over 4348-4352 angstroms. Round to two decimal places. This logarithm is 0.14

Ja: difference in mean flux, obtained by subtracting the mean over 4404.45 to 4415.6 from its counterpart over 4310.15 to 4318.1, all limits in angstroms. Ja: -0.4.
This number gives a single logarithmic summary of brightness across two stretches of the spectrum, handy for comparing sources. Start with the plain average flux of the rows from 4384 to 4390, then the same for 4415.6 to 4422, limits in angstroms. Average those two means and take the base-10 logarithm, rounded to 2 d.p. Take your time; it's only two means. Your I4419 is 0.68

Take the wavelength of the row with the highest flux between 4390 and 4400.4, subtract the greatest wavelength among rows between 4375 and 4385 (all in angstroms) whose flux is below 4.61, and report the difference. 10.1 angstroms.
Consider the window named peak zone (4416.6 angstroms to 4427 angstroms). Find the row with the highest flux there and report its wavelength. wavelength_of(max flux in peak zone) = 4421.22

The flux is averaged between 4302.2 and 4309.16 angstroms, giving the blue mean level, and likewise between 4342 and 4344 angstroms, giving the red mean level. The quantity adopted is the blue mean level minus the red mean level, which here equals -1.5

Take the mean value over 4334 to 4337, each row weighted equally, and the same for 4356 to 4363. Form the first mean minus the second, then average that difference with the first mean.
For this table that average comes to 1.7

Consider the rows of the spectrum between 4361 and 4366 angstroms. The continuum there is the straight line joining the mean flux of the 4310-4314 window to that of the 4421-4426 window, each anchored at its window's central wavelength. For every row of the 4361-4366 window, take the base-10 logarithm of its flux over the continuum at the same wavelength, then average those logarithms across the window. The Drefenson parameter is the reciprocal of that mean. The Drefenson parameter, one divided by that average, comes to 16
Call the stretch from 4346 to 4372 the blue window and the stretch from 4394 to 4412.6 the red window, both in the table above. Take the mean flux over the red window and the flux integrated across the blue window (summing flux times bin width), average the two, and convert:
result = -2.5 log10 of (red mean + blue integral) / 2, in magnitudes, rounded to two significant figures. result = -4.6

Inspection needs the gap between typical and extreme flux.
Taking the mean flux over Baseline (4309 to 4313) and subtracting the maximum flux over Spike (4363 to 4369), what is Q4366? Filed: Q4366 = -2.0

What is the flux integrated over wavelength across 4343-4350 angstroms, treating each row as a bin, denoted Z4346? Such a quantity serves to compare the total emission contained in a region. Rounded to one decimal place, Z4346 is 31.8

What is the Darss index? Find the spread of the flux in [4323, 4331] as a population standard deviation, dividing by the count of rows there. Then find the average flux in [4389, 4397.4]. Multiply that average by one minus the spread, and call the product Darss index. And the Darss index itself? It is 4.0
